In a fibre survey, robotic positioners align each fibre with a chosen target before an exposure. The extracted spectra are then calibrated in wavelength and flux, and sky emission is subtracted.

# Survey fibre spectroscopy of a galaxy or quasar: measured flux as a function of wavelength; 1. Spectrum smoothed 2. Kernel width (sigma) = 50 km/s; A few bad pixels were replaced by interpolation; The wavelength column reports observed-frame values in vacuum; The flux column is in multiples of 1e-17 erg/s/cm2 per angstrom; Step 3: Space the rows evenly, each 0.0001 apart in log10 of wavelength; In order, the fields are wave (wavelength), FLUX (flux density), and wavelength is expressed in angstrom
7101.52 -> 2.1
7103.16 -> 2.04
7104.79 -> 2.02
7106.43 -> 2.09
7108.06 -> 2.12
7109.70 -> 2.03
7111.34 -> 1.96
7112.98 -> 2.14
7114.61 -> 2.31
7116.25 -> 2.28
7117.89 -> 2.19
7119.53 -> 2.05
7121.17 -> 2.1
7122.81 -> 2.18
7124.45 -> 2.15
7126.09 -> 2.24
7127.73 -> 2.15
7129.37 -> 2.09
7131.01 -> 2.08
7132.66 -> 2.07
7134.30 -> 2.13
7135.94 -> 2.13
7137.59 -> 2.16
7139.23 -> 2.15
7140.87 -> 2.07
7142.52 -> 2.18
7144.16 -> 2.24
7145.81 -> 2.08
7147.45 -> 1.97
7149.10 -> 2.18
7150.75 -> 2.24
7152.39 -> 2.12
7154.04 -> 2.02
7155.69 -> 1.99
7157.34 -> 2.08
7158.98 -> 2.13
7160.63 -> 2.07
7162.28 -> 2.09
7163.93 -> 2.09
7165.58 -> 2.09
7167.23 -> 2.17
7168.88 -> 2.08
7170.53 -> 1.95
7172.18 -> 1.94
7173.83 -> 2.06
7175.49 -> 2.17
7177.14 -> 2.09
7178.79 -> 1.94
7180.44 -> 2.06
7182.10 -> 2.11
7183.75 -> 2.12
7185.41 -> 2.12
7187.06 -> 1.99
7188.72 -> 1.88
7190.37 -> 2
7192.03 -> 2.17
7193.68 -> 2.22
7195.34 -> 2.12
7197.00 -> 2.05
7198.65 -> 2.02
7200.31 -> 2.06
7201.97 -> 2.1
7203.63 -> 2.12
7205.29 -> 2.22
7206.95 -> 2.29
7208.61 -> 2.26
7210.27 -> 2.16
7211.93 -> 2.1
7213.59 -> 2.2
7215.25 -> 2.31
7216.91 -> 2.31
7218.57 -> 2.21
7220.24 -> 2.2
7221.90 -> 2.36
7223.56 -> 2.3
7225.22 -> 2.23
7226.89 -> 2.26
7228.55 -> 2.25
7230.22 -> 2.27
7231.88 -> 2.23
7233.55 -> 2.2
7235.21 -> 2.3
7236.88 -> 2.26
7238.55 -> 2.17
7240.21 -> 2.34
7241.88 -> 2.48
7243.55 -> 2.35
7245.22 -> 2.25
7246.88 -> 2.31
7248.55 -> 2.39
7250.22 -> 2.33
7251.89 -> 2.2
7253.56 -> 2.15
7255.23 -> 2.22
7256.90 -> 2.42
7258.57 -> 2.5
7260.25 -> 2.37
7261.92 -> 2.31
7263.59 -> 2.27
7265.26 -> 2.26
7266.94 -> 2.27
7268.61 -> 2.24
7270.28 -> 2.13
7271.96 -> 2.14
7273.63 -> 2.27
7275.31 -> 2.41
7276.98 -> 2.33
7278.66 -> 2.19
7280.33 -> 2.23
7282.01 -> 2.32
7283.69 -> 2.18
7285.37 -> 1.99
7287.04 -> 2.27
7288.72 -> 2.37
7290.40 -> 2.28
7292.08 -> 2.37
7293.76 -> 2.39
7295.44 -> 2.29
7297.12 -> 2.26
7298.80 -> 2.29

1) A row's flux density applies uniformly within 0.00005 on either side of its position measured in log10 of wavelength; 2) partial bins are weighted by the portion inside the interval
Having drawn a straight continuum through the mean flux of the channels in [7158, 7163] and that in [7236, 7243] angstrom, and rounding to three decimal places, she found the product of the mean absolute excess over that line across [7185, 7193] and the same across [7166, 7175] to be 0.015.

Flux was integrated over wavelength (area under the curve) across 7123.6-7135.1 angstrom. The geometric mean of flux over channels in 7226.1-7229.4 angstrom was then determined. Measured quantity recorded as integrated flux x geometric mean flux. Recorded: 55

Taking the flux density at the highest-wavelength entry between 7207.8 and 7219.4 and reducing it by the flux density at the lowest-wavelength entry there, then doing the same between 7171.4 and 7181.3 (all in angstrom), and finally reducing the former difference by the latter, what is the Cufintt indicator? -0.17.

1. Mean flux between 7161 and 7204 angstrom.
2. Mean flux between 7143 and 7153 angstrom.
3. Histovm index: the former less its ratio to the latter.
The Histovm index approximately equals 1.10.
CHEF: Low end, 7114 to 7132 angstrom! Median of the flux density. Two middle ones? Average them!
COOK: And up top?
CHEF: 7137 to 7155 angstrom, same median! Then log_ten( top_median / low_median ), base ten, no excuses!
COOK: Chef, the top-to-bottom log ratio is 0.0000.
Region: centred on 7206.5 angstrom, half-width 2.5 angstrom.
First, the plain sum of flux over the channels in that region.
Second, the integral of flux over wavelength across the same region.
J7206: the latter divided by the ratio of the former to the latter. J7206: 18.6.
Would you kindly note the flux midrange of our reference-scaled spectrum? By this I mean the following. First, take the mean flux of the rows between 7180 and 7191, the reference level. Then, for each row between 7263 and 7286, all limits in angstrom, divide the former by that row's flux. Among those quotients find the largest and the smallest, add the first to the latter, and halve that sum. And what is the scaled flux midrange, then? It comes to 0.94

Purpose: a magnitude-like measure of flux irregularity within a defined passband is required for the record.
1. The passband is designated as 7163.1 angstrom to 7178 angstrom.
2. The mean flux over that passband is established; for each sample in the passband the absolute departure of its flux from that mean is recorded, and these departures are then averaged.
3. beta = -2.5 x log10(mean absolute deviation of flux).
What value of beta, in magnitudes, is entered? 3.08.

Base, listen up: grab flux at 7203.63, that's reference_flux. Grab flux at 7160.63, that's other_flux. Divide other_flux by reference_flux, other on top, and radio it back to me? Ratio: 0.976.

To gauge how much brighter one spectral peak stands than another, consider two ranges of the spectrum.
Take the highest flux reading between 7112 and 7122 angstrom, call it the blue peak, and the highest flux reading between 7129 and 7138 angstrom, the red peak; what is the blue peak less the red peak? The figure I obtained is 0.15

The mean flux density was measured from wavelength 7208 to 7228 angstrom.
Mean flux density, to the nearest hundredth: 2.24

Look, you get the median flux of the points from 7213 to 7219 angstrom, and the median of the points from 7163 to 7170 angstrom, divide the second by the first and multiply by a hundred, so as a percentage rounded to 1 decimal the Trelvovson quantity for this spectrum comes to 92.5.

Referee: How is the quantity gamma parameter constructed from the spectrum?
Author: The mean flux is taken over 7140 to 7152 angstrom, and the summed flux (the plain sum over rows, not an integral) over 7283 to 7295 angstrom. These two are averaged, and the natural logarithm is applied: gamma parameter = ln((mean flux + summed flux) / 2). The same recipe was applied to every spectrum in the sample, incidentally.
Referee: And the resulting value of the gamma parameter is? 2.20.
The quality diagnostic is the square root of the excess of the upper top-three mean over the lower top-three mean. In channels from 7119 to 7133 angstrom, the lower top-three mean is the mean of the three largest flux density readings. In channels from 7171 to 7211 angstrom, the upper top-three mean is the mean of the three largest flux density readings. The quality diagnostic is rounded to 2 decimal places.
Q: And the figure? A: 0.26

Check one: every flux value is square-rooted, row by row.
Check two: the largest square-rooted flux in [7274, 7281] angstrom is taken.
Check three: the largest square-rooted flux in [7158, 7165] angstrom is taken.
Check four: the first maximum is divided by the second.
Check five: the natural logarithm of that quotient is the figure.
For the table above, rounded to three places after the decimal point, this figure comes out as 0.062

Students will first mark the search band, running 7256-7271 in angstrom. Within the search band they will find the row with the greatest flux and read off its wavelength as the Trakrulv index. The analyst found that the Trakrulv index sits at 7258.57 angstrom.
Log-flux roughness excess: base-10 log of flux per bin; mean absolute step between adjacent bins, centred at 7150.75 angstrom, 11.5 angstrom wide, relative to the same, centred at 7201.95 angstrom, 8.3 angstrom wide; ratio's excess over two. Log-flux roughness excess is 0.1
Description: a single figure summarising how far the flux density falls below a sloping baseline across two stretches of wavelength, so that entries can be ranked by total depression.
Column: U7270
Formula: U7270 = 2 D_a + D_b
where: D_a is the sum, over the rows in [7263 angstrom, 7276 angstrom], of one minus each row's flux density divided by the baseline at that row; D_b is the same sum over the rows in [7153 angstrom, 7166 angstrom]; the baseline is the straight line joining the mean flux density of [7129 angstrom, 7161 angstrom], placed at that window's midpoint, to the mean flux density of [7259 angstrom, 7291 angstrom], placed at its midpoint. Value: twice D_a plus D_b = 0.2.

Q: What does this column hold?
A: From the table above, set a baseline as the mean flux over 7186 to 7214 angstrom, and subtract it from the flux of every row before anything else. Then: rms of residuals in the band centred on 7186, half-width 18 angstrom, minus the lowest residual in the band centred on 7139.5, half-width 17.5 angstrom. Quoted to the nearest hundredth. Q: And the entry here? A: 0.24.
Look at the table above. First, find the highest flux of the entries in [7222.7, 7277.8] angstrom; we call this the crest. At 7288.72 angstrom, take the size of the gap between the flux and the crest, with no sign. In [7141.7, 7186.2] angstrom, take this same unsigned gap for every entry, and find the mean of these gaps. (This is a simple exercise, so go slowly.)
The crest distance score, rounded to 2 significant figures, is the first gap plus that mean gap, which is 0.54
